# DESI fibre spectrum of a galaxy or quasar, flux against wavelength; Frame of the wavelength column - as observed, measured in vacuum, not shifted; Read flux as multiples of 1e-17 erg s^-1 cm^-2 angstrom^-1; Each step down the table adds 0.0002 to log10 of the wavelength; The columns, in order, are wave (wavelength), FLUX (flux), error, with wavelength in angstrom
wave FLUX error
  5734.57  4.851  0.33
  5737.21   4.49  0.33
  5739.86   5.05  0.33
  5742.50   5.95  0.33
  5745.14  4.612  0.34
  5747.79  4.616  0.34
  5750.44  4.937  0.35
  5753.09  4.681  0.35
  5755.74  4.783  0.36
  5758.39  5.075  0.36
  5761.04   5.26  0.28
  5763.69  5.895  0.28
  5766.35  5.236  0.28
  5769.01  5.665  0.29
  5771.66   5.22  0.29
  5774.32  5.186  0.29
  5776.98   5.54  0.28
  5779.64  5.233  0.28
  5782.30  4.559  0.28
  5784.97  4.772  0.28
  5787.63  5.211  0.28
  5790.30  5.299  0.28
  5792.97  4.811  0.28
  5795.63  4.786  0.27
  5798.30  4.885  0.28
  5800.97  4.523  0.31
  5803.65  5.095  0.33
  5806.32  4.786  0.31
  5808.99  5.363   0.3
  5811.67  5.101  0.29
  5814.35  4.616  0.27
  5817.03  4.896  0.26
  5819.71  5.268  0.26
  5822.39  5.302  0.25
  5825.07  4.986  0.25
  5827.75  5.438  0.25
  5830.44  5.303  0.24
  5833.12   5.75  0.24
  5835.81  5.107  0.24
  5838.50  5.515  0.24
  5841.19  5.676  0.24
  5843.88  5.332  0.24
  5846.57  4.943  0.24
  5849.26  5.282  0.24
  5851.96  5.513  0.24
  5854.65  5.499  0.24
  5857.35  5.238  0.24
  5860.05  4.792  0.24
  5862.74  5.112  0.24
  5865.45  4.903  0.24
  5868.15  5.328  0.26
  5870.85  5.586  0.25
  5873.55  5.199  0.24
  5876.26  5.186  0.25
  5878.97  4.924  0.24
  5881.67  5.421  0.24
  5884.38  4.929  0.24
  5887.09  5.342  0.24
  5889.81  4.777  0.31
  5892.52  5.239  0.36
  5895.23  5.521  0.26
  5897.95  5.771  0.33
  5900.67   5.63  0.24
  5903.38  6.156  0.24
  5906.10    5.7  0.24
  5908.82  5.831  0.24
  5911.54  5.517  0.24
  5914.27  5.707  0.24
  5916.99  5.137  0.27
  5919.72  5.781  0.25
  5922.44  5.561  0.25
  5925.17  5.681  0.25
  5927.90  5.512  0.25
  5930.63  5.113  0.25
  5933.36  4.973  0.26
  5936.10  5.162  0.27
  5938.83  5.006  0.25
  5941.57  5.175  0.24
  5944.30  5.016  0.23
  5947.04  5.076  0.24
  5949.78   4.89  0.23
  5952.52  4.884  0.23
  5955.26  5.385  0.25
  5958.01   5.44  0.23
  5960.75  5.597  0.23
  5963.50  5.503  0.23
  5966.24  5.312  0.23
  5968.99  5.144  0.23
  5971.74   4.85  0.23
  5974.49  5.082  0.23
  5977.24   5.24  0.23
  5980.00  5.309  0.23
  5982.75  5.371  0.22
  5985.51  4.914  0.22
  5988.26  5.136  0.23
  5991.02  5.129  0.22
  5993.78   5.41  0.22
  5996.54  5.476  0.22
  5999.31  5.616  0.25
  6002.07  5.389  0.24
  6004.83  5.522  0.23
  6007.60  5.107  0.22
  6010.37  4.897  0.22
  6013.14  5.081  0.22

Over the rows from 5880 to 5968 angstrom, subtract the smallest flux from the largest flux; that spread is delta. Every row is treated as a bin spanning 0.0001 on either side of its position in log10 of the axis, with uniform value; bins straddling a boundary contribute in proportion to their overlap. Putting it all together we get 1.4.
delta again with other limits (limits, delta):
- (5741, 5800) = 1.4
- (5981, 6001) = 0.7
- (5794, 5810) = 0.8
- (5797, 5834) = 1.2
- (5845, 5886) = 0.8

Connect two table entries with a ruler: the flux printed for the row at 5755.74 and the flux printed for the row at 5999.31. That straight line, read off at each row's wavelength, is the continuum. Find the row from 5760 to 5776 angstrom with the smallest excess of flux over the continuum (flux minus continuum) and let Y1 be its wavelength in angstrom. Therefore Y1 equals 5774.32 angstrom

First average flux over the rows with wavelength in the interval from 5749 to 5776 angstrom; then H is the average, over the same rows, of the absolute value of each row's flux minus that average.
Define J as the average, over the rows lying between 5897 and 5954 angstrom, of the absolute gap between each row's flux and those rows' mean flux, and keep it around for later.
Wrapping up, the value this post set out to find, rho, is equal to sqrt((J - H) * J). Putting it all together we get 0.16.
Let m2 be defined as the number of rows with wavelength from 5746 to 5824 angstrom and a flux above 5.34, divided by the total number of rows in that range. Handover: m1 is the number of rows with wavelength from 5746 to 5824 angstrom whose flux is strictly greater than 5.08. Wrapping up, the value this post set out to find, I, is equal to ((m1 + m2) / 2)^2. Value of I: 57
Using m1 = 15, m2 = 0.14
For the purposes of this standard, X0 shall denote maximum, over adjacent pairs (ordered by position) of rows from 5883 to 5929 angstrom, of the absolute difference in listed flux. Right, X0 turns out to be 0.644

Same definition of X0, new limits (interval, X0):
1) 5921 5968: 0.501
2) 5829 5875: 0.643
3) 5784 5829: 0.577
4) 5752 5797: 0.674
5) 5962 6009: 0.457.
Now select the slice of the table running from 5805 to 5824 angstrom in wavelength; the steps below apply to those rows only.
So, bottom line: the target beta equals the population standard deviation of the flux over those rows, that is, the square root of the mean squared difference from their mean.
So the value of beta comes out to 0.27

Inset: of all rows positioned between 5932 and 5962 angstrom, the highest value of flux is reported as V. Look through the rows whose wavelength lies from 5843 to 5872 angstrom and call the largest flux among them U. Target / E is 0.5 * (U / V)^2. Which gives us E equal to 0.498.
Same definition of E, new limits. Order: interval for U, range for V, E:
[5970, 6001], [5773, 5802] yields 0.514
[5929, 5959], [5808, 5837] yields 0.448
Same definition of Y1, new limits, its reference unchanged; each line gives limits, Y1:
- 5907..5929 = 5916.99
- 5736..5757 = 5737.21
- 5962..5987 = 5971.74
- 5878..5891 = 5889.81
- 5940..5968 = 5952.52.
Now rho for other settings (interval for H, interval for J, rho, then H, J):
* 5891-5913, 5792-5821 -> 0.05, 0.19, 0.21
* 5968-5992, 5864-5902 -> 0.17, 0.12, 0.25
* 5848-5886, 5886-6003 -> 0.12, 0.20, 0.26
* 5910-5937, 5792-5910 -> 0.10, 0.25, 0.29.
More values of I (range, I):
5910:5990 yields 114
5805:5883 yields 114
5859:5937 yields 138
